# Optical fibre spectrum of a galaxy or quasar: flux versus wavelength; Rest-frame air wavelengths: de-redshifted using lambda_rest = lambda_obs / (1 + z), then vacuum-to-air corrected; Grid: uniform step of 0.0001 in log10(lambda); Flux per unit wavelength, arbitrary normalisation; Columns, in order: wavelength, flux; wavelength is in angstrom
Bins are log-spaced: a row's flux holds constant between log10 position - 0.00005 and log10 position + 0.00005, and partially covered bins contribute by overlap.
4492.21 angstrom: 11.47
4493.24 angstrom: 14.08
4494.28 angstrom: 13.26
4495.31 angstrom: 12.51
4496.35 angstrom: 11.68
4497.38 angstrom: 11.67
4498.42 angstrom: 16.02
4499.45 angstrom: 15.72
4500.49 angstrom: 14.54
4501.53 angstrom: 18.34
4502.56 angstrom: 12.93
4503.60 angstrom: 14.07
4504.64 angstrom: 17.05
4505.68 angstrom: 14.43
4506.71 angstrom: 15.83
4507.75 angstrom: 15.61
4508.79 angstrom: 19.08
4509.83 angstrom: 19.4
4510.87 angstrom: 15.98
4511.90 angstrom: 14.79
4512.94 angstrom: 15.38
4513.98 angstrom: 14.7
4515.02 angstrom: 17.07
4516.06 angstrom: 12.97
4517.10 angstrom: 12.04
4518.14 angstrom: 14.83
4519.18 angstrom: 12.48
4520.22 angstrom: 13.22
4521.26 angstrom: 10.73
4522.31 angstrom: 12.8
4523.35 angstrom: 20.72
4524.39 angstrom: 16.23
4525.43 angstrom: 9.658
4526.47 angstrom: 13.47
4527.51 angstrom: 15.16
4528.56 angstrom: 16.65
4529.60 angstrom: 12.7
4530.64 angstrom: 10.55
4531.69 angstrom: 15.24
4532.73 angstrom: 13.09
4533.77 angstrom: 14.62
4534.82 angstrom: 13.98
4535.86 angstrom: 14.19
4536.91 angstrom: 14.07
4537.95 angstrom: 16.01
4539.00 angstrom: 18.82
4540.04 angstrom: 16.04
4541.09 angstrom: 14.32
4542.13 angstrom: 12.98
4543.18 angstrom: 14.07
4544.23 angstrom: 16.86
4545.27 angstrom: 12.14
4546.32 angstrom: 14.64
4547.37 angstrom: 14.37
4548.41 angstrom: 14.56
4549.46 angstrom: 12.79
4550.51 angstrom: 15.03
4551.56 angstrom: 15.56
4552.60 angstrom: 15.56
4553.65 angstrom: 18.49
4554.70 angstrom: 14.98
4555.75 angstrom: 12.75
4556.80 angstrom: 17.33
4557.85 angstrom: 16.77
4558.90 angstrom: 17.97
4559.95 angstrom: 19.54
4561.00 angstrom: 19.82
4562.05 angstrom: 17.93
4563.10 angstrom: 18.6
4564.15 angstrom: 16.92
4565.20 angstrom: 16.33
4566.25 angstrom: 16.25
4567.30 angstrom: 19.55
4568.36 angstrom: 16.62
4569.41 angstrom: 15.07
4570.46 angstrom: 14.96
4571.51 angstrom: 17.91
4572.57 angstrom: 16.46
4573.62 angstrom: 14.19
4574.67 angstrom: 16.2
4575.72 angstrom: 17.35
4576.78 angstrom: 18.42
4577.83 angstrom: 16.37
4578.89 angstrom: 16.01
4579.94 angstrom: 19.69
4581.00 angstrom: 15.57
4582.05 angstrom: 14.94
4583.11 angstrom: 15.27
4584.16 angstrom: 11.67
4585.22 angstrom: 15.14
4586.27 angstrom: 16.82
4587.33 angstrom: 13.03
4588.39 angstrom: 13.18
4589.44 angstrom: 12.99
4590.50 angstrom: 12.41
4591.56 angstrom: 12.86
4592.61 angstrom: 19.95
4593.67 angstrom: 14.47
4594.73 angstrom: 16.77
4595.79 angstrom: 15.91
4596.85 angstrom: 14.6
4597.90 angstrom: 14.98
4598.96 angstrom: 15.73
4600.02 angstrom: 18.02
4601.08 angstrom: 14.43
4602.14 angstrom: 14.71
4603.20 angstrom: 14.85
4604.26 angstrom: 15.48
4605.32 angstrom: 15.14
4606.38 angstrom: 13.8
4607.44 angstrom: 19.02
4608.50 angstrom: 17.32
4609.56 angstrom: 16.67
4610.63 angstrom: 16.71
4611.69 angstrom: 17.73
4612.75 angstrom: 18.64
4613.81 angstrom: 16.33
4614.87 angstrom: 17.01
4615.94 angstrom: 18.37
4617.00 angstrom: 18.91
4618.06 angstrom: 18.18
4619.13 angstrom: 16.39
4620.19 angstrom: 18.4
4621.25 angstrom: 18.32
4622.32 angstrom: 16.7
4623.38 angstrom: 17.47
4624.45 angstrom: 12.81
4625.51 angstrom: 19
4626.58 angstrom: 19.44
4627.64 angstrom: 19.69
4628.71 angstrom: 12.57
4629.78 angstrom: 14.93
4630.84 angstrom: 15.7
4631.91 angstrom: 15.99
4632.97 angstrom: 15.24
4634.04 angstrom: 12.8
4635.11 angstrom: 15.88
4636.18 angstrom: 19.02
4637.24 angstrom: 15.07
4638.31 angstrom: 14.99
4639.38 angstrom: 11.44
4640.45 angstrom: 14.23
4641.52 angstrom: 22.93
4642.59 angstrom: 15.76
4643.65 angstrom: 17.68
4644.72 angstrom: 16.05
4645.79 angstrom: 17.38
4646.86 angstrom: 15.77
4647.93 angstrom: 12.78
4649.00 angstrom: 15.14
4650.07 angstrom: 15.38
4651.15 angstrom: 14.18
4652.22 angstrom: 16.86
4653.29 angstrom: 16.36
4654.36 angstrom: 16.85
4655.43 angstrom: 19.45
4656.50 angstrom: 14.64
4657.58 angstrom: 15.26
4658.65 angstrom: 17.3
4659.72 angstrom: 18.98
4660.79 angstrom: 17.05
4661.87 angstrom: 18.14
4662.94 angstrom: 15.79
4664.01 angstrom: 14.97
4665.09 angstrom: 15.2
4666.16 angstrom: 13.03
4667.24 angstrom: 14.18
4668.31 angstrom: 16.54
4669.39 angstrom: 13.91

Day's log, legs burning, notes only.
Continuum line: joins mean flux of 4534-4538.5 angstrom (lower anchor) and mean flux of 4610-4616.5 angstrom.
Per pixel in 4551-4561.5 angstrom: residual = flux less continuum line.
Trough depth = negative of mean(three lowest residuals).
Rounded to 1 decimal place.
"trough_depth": 0.8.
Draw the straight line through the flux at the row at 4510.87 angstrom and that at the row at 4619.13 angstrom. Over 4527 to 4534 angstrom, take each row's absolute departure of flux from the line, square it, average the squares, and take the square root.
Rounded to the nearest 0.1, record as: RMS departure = 2.8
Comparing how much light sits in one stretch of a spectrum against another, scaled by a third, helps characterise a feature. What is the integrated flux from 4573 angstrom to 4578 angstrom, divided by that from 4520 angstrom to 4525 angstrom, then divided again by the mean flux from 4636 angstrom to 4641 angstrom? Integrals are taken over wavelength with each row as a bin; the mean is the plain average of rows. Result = 0.076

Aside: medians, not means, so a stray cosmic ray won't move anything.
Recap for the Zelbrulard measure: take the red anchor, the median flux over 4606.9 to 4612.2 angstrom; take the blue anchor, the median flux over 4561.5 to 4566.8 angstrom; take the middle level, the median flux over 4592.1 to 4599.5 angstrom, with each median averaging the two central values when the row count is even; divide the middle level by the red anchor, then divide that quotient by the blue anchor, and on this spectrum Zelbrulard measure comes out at 0.054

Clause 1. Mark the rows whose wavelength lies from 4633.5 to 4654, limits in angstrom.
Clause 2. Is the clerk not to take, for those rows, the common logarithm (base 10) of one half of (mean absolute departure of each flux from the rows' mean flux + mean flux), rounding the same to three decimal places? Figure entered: 0.941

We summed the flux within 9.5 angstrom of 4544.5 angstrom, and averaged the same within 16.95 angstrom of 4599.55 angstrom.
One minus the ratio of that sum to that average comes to -16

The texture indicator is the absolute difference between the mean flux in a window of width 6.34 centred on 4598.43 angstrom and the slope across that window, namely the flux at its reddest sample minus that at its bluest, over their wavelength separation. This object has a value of 15.9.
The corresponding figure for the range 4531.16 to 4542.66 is 15.1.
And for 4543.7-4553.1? 14.8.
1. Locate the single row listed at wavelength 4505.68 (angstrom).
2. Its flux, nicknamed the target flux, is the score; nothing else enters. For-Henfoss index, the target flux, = 14.43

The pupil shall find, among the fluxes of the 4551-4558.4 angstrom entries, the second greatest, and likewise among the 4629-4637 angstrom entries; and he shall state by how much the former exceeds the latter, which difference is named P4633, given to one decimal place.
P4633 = 1.3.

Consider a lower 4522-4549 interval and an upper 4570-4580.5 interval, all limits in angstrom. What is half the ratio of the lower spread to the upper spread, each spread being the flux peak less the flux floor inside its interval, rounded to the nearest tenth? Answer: 1.0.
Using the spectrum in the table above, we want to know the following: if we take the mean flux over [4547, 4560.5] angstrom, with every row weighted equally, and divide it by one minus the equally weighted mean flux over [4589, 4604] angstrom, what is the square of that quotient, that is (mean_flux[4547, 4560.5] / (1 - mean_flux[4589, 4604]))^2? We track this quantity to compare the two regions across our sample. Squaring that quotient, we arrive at 1.24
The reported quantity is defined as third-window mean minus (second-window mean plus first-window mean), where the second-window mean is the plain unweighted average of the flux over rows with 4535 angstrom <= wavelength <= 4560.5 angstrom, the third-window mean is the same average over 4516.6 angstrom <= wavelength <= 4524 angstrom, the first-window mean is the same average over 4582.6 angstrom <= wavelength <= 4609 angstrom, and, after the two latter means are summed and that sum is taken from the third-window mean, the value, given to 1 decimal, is -16.7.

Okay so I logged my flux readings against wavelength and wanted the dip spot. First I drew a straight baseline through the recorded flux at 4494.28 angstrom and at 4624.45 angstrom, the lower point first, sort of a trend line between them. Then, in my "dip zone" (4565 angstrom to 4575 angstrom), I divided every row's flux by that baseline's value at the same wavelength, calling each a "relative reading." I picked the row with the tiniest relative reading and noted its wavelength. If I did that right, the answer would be 4573.62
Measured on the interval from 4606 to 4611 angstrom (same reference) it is 4606.38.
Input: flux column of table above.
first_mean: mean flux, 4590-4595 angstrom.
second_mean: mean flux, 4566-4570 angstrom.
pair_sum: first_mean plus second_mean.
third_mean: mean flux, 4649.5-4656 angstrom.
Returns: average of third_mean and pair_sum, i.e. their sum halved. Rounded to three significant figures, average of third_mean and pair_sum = 24.3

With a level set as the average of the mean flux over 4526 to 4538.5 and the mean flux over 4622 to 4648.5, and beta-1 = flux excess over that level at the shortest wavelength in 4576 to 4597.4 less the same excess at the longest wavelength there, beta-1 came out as 3.8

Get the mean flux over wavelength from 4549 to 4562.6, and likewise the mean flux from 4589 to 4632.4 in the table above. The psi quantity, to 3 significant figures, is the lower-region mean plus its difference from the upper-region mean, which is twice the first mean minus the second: 16.7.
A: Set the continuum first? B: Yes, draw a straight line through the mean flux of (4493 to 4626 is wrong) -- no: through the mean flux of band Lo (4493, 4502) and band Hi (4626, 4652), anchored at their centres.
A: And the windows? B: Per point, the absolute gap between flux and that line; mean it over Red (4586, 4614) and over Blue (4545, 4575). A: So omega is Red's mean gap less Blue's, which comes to -0.2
